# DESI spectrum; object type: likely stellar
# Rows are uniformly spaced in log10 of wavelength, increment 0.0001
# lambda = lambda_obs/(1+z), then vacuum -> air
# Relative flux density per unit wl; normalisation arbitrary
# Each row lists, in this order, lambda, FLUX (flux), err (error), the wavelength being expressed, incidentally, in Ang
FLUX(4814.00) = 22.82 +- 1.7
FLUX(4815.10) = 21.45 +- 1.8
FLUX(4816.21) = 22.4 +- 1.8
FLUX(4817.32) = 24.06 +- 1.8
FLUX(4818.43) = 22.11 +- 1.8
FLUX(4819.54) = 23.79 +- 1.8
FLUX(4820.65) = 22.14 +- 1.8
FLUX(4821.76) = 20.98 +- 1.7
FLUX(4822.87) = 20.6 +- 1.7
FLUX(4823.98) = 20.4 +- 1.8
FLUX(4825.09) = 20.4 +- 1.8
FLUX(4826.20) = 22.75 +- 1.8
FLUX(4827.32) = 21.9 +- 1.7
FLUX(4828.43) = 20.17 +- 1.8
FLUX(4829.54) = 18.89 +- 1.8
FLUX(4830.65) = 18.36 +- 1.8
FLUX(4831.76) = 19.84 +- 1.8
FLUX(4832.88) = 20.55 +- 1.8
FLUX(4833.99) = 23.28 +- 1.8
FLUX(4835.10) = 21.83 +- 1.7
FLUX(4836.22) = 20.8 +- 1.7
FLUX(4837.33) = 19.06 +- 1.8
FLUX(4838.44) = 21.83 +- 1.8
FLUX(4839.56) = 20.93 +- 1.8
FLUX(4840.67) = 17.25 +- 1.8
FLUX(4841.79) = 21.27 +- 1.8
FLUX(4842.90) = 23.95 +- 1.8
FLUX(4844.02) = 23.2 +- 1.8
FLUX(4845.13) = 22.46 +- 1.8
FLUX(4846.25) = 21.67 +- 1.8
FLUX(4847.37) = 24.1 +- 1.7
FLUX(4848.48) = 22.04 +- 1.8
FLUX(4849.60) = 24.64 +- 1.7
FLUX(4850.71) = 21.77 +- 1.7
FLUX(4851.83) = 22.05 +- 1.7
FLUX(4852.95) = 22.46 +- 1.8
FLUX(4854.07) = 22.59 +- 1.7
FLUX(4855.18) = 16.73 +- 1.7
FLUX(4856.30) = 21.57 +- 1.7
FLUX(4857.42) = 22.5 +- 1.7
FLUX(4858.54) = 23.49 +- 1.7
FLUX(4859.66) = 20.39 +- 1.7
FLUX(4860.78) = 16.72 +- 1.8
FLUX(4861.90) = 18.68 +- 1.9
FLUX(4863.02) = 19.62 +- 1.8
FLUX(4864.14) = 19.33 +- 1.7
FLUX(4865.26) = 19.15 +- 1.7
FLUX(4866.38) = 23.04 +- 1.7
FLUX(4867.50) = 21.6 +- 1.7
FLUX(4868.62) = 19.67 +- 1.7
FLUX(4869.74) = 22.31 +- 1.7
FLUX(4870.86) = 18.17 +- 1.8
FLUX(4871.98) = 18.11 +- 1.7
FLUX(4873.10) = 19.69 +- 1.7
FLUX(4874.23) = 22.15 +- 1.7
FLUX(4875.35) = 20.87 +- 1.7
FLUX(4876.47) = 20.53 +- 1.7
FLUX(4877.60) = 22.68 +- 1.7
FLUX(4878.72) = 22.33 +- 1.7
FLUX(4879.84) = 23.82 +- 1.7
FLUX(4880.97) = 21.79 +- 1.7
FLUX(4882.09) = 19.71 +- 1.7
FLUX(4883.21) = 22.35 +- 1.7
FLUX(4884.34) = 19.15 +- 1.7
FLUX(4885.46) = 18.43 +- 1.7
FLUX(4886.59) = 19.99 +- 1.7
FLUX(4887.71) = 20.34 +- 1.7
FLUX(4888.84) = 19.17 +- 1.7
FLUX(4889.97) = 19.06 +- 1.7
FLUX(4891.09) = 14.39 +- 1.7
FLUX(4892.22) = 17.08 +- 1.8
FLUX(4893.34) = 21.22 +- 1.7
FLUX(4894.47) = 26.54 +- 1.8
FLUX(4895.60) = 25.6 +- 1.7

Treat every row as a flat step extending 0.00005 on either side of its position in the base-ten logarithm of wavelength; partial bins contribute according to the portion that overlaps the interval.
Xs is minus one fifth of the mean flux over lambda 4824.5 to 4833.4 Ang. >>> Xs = -4.07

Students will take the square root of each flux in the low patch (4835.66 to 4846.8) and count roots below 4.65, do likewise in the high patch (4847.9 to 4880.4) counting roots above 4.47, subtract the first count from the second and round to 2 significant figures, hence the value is 14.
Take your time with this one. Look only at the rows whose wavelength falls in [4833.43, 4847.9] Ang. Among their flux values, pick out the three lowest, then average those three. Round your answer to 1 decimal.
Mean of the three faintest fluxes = 19.0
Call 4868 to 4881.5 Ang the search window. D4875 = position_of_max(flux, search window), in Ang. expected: 4879.84 Ang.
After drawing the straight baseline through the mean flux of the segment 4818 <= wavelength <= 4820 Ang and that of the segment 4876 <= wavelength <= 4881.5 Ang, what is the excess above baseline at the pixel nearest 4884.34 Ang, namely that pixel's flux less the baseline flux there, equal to -3.0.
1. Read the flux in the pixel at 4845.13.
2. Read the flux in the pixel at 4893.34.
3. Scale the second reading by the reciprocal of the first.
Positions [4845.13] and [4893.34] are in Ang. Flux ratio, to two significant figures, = 0.94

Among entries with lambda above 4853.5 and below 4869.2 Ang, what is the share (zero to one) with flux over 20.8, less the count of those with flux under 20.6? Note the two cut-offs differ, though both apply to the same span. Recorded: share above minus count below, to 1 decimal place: -7.6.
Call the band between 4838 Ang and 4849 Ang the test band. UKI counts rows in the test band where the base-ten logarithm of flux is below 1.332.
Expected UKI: 3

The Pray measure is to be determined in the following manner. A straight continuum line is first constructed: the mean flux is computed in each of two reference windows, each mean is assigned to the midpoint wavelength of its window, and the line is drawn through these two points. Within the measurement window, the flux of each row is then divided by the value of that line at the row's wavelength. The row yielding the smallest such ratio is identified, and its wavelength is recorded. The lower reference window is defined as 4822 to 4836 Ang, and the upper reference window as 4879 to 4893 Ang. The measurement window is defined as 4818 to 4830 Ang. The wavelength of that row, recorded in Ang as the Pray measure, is 4829.54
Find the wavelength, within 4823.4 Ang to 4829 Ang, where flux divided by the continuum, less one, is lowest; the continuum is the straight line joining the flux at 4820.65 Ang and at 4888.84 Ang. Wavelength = 4828.43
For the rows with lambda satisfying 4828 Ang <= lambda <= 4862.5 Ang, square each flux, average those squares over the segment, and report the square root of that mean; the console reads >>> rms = 21.2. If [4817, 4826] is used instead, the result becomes 21.9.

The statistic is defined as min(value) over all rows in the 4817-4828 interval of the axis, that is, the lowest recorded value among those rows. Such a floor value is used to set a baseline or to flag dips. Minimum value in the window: 20.4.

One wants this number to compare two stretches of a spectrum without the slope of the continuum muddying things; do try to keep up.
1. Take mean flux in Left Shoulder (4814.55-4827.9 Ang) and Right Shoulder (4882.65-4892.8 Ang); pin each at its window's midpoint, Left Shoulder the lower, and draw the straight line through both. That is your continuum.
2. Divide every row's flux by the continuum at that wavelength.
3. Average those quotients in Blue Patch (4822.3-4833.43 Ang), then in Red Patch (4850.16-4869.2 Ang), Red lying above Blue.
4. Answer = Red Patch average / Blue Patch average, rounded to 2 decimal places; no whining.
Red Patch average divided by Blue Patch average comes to 1.09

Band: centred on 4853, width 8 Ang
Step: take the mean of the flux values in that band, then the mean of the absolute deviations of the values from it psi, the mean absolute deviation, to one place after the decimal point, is 1.4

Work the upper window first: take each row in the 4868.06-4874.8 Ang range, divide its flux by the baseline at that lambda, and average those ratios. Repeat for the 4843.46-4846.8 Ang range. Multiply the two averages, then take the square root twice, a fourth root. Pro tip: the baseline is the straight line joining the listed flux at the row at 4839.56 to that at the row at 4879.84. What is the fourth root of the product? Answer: 0.976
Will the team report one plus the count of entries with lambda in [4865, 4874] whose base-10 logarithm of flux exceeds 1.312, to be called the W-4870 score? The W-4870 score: 4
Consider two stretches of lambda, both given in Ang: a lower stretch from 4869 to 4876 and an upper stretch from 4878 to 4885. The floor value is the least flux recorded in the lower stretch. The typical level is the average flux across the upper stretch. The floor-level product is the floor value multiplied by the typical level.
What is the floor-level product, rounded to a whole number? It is 390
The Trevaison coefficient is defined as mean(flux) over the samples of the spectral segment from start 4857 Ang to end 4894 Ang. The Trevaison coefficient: 20.2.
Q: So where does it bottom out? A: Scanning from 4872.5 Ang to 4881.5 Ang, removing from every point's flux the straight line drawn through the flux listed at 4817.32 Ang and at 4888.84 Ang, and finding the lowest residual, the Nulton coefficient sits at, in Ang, 4873.10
